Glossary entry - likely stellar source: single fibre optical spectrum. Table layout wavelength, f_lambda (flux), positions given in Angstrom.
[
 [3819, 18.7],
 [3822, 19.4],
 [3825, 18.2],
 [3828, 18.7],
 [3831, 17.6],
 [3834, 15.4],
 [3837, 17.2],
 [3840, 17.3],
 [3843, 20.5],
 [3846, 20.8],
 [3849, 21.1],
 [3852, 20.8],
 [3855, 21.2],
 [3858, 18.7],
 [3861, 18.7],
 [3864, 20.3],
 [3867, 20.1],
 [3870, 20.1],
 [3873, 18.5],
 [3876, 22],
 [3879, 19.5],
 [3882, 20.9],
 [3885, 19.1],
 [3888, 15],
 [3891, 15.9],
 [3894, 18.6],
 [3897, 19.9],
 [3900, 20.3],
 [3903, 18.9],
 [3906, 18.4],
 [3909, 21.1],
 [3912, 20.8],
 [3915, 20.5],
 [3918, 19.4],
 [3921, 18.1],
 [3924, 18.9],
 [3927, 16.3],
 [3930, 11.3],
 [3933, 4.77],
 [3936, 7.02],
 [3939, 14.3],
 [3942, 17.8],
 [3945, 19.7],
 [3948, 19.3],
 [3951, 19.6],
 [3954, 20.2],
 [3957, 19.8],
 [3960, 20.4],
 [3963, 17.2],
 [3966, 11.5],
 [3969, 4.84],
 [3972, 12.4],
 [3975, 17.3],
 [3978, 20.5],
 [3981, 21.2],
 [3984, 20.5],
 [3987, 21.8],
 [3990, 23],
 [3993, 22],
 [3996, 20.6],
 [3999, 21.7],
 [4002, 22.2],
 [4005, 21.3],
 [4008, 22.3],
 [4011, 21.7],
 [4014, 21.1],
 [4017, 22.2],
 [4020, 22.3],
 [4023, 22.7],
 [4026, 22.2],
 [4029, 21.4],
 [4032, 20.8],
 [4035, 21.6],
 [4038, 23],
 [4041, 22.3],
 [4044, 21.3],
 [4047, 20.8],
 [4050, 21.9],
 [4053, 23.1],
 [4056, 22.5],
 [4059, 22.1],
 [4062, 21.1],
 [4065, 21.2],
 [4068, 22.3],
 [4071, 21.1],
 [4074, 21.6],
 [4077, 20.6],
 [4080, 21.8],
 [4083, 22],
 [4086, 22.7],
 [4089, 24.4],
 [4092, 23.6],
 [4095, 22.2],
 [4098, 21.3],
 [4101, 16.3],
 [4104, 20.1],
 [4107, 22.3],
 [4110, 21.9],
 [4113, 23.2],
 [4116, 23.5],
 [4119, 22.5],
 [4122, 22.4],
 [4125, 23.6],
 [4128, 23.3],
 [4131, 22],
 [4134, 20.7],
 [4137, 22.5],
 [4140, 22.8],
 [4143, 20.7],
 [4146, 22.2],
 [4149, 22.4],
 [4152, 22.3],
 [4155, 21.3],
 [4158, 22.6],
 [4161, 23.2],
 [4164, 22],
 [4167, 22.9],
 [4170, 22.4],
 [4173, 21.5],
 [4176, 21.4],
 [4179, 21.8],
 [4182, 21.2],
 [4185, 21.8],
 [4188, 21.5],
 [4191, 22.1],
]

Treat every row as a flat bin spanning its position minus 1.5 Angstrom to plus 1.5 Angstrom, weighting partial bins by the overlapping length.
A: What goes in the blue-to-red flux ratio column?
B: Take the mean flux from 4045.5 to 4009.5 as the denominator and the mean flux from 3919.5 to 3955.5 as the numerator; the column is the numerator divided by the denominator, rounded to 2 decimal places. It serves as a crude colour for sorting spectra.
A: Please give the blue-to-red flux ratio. 0.71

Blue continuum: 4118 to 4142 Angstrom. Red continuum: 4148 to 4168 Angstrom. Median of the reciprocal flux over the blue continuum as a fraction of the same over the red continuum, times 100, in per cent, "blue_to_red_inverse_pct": 100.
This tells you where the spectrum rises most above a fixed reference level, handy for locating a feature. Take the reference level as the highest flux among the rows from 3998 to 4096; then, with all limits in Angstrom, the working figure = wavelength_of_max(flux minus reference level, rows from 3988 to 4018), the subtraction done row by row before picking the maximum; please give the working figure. 3990 Angstrom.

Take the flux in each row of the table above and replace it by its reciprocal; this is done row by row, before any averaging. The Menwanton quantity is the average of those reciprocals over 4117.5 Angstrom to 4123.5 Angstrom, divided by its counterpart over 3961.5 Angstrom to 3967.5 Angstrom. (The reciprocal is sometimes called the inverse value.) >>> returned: 0.61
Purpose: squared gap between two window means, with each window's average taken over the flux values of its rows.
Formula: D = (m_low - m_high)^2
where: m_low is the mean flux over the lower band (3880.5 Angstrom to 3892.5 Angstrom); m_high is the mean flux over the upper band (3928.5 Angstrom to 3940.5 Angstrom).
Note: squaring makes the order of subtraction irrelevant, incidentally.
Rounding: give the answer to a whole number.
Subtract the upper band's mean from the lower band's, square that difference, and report 70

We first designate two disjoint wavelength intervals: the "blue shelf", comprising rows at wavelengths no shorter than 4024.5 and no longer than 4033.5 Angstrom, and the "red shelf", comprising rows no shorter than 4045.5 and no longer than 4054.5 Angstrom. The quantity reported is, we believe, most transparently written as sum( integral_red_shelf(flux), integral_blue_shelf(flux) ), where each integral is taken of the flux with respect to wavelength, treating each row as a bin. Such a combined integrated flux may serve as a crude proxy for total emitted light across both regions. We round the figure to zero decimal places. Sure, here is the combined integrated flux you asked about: 391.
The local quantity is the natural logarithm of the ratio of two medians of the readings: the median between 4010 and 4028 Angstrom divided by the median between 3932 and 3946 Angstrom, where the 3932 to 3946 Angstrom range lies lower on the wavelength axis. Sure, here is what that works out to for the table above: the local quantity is 0.44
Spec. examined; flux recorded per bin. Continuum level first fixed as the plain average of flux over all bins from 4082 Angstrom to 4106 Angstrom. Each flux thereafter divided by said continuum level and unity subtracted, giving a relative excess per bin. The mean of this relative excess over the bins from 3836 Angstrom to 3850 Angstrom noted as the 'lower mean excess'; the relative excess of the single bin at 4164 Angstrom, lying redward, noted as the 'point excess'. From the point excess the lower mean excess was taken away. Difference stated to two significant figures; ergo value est 0.12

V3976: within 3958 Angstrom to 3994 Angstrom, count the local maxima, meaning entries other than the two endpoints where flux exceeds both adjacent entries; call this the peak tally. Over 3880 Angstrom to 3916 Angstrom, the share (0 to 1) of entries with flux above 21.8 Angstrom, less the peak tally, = -2.0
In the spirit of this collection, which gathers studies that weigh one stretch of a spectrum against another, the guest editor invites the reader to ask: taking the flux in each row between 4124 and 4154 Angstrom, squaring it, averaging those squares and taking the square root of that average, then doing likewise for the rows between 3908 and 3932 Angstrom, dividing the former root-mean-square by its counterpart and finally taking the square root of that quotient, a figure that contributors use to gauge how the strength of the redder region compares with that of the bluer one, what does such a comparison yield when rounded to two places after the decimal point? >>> 1.10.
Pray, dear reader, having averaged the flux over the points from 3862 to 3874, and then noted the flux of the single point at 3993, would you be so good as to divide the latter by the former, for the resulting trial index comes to 1.11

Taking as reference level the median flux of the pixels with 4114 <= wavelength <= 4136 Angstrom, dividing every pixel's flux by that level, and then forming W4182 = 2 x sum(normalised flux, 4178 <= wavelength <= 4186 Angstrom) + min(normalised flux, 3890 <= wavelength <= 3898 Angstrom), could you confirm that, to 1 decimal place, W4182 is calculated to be 6.5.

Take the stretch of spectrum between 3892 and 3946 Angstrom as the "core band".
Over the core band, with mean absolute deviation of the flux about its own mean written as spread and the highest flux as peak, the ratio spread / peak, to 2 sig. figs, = 0.17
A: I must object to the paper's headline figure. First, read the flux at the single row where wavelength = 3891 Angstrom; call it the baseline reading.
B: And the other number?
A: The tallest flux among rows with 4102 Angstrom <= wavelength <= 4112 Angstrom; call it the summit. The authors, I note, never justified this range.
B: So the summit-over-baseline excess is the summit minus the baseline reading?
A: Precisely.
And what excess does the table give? 6.4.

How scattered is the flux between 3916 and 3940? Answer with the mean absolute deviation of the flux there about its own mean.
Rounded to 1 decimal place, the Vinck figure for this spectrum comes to 4.5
